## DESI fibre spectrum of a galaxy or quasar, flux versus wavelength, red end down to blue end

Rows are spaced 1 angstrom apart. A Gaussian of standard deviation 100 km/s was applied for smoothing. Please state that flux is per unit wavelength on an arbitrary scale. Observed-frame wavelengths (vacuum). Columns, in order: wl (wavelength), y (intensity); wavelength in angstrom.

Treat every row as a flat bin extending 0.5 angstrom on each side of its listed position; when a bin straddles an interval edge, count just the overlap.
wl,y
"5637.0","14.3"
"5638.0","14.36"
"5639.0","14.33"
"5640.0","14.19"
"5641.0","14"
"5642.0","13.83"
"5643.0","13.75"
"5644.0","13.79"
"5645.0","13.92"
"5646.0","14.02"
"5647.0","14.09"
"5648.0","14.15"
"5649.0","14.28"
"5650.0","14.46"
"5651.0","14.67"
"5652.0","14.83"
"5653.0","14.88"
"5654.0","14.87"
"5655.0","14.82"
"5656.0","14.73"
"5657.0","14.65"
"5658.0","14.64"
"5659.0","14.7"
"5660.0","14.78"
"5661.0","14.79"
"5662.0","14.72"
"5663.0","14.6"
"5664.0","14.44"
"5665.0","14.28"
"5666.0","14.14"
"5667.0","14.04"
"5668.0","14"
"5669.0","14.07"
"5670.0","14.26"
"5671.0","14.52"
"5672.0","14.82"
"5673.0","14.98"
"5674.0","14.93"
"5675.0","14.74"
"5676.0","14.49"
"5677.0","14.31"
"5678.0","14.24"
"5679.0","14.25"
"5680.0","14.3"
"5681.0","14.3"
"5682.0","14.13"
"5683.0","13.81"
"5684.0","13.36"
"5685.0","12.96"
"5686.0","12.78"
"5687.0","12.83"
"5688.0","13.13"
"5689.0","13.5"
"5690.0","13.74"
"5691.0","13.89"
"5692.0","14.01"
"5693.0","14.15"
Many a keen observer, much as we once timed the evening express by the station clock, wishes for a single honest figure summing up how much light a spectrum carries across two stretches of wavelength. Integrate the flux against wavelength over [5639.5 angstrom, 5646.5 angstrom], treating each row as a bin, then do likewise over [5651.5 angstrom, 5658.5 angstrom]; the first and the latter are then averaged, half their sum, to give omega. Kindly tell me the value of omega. 100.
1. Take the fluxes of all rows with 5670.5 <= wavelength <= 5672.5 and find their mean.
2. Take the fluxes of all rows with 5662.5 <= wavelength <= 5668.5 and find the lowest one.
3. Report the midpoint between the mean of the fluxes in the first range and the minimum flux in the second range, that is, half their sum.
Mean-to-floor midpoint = 14.3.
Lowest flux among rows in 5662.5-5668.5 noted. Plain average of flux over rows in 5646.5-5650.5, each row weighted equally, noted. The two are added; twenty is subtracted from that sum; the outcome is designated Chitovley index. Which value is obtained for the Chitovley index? 8.2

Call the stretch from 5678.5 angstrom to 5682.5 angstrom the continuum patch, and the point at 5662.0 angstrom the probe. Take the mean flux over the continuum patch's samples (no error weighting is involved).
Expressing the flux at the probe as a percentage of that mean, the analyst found 103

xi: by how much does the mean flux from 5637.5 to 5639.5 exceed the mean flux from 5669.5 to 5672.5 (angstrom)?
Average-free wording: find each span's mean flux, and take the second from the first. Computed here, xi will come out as -0.19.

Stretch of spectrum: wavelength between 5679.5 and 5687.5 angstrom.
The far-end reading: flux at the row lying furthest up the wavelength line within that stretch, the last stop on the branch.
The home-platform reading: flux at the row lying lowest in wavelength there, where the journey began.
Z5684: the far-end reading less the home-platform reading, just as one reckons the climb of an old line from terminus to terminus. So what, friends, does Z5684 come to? -1.5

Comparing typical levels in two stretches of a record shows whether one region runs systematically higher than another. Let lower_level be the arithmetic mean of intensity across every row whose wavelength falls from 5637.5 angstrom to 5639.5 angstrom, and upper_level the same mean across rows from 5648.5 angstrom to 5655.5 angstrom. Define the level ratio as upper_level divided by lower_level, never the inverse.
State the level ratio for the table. 1.02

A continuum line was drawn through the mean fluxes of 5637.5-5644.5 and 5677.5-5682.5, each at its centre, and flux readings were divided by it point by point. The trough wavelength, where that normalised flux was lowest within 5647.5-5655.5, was 5648.0 angstrom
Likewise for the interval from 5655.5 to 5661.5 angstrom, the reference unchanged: 5658.0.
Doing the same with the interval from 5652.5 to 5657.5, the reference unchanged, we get 5657.0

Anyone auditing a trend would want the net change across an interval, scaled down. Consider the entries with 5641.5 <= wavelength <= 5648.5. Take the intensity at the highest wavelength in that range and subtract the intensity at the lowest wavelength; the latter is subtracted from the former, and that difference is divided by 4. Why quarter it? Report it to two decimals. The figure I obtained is 0.08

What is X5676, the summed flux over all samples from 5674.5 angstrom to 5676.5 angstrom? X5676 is 29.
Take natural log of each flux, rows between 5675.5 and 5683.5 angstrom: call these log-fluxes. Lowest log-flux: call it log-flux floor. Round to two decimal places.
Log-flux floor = 2.63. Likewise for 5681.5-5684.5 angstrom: 2.59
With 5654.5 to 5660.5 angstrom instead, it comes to 2.68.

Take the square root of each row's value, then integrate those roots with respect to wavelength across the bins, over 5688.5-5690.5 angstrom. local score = 7.38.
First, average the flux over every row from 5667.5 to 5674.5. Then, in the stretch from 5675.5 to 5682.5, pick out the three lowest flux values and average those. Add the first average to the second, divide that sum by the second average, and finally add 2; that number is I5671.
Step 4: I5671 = 4.021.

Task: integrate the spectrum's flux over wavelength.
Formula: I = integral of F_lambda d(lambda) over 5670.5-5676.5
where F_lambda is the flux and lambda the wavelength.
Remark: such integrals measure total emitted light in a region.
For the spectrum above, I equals 88.5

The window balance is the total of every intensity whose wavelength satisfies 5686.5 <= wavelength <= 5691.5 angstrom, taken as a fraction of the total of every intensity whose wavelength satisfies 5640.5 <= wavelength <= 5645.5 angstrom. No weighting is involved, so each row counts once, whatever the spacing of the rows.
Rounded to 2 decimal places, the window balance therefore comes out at 0.97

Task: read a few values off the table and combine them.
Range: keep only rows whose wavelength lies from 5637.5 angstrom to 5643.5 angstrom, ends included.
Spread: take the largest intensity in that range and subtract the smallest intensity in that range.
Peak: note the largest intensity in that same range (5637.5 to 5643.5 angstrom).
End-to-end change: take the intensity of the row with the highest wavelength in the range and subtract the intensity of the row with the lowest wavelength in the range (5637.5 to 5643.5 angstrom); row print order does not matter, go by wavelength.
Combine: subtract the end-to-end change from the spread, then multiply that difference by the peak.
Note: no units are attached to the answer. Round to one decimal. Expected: 17.5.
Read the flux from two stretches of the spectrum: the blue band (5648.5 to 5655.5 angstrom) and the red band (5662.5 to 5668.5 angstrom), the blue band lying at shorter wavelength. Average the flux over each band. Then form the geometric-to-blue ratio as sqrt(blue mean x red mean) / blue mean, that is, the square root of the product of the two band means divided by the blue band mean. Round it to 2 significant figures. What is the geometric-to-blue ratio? 0.99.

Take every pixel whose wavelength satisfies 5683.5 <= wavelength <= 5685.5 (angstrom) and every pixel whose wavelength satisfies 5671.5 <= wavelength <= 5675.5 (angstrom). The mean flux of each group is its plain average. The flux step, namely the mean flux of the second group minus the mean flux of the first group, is 1.7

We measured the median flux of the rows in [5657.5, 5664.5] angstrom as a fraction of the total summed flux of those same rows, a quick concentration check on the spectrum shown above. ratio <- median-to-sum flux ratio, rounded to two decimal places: 0.14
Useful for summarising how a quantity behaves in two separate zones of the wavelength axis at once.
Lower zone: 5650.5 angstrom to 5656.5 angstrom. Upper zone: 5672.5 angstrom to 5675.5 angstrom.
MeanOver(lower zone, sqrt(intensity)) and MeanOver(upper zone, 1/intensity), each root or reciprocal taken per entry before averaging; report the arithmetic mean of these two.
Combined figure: 1.96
